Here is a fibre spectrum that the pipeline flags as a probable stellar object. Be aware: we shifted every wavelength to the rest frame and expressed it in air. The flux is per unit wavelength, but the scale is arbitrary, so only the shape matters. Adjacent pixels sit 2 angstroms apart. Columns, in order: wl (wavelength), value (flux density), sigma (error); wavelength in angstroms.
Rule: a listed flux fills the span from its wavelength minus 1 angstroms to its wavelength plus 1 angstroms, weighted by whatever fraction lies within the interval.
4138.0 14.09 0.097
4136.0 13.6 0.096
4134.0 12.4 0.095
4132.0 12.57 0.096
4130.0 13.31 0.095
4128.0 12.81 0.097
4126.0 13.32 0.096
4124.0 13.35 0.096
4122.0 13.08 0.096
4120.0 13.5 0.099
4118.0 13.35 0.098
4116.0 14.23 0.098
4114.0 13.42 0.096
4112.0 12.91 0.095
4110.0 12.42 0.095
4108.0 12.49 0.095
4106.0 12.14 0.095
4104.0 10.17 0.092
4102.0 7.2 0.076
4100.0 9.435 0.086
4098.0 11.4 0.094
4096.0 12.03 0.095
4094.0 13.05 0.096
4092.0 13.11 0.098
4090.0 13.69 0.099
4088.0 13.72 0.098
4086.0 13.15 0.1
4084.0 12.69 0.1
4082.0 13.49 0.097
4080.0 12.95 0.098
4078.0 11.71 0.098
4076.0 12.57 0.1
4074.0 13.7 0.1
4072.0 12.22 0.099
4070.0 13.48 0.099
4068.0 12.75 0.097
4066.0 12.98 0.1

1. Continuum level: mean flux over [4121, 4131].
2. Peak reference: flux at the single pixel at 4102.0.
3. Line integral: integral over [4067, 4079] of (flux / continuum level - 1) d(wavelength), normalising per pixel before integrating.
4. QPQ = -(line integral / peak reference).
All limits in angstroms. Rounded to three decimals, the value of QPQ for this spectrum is 0.055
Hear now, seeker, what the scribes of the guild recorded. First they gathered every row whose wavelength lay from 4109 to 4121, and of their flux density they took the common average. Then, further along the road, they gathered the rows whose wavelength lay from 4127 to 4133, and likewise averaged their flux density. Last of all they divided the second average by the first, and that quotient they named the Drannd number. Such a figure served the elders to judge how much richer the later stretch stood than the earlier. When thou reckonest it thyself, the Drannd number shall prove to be 0.97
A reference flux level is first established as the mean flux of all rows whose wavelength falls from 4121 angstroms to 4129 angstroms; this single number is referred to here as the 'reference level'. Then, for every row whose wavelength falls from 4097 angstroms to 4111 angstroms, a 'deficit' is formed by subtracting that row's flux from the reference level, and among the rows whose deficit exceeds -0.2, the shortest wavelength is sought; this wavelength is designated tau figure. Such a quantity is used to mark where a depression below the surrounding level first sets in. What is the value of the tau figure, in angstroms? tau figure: 4098.0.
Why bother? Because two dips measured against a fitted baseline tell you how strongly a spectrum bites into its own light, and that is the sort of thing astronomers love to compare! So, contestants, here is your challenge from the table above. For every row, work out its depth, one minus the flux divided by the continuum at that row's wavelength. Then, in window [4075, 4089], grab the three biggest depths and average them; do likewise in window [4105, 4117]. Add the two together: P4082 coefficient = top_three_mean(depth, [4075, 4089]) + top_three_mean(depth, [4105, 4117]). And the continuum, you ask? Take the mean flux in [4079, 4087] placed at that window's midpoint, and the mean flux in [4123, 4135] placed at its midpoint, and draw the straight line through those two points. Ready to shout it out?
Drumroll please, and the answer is 0.11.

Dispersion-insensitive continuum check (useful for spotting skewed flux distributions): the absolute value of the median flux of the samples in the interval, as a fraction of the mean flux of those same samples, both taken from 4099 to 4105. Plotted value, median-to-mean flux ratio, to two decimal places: 1.06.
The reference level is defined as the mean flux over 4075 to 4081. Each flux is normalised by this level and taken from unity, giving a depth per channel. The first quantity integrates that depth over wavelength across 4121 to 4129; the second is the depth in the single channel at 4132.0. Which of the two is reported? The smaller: -0.47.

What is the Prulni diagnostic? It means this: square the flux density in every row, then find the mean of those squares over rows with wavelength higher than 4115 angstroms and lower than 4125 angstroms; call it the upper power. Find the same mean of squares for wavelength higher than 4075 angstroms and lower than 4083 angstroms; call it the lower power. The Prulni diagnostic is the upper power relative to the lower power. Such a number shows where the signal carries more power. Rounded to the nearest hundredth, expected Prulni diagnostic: 1.13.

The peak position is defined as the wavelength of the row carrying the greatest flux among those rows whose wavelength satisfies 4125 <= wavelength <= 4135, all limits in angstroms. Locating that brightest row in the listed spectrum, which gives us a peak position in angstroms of 4126.0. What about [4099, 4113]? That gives 4112.0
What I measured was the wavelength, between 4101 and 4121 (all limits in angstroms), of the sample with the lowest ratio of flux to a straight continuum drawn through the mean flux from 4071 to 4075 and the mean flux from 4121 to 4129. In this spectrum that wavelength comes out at 4102.0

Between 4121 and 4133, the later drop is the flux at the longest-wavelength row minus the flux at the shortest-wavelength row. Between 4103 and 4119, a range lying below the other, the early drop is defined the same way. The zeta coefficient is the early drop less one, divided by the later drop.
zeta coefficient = -4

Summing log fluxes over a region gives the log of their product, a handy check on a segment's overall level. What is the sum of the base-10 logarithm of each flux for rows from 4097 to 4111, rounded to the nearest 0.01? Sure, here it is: 7.17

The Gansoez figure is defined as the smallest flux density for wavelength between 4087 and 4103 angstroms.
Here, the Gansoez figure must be 7.2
